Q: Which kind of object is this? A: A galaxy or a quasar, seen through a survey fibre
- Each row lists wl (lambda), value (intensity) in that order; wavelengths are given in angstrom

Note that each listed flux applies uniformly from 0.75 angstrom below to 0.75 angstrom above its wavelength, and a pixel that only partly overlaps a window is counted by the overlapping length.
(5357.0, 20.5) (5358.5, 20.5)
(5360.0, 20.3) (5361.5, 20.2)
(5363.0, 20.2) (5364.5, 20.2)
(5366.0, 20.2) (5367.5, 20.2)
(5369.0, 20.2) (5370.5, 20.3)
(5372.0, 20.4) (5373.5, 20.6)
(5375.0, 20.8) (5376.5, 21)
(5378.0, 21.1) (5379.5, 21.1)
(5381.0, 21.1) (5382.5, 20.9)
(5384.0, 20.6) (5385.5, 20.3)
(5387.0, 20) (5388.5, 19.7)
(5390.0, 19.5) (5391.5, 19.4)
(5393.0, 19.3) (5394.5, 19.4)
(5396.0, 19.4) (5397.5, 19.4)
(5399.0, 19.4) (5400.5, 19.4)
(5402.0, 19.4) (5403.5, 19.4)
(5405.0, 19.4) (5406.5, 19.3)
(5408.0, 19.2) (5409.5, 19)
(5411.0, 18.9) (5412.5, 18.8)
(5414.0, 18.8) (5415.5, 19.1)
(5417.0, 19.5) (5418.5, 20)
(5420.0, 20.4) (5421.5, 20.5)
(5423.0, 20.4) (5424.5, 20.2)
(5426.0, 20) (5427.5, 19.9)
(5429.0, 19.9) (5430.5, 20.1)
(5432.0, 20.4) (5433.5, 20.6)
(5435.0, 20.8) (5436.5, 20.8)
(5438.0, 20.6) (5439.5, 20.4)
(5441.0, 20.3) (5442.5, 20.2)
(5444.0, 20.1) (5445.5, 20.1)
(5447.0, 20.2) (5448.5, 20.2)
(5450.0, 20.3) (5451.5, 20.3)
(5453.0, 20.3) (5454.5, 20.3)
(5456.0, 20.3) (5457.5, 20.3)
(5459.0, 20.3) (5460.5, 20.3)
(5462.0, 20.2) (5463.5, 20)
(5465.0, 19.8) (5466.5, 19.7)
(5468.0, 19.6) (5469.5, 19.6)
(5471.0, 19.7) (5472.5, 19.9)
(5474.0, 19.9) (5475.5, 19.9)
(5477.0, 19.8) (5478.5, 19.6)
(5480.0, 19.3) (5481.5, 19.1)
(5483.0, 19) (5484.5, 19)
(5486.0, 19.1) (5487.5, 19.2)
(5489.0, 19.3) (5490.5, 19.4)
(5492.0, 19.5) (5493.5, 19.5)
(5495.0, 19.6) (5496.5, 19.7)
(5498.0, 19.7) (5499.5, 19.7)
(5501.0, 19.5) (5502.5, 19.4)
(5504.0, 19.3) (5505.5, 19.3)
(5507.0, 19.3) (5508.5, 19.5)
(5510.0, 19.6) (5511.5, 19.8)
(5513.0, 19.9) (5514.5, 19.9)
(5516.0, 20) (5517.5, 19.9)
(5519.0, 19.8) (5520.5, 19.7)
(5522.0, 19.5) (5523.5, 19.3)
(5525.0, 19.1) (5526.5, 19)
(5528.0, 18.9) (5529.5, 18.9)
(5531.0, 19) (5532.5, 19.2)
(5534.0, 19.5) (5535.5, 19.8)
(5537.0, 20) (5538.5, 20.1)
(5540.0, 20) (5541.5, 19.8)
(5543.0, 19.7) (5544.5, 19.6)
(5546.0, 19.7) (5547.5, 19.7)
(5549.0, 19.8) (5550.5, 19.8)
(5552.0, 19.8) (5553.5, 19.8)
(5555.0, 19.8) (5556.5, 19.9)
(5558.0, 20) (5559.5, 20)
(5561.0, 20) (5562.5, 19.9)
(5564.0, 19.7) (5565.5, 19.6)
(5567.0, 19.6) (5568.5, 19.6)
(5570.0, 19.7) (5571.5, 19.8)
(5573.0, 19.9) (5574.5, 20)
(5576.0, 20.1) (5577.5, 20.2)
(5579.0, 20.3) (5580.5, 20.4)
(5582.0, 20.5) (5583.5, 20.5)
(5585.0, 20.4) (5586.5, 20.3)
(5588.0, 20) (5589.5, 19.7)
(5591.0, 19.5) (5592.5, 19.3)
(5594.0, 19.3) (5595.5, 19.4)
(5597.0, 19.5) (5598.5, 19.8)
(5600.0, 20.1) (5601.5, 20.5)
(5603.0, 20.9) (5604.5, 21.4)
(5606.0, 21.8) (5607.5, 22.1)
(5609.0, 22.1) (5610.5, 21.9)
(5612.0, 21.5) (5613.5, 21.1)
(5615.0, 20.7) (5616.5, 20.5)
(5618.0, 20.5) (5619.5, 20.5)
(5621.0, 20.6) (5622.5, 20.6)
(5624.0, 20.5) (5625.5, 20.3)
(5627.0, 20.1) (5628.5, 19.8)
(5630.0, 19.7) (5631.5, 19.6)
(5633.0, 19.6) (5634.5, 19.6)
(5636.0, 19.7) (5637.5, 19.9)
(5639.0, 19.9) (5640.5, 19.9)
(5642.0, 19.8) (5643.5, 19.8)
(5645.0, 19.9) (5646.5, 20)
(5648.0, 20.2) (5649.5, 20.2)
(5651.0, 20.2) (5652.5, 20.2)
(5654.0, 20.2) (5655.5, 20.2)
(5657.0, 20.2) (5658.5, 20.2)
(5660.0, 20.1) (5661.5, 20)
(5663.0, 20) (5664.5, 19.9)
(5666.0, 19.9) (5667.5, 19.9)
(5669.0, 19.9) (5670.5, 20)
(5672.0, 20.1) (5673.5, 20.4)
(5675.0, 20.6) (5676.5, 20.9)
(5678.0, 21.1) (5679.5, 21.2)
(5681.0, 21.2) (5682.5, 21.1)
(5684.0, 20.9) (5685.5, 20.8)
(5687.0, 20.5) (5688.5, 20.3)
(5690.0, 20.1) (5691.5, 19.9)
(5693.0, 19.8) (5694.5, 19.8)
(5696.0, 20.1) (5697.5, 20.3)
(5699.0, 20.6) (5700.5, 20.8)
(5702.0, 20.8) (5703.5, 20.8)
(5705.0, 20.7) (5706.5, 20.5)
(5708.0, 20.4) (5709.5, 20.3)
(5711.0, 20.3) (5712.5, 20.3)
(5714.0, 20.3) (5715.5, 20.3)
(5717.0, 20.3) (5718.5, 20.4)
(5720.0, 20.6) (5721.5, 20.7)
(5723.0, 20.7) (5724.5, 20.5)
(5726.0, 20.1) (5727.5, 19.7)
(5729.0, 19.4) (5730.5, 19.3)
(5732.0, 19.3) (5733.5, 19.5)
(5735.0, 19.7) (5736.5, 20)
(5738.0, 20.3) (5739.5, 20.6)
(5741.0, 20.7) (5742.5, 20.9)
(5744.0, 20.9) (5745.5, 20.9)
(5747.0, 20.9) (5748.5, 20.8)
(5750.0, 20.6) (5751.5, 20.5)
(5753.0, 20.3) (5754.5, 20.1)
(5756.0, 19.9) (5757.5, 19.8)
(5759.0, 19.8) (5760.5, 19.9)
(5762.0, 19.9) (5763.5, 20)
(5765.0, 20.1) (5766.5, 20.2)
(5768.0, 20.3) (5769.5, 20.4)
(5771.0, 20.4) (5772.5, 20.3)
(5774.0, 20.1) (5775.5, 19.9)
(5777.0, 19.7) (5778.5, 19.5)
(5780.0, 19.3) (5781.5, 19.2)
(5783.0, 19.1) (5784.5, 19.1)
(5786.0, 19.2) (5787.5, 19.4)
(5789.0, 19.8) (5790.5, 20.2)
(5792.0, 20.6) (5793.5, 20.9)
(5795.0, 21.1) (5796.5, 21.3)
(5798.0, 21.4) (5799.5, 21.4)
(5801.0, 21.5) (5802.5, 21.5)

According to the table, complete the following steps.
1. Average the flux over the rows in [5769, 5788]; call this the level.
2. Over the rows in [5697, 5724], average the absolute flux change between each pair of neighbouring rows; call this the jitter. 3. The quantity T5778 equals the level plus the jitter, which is 19.7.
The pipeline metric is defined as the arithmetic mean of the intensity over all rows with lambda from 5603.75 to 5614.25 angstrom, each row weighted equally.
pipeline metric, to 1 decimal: 21.7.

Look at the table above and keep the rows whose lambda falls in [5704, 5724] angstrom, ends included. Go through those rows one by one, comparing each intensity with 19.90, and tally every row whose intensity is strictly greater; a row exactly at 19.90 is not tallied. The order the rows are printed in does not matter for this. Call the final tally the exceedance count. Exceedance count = 13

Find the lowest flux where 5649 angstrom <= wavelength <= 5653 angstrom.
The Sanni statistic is 20.2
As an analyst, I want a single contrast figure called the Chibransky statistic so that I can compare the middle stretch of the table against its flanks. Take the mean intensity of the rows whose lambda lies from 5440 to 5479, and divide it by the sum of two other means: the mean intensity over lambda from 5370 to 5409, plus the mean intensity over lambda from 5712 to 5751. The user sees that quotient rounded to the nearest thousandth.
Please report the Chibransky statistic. 0.498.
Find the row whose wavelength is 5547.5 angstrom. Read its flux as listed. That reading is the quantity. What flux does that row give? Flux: 19.7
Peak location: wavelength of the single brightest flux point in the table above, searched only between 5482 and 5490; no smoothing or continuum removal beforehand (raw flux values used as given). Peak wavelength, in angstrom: 5489.0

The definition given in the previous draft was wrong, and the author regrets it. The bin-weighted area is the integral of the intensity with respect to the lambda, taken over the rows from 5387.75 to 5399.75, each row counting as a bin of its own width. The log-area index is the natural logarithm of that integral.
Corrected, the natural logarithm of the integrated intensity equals 5.45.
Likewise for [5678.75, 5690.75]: 5.52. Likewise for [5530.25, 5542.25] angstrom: 5.46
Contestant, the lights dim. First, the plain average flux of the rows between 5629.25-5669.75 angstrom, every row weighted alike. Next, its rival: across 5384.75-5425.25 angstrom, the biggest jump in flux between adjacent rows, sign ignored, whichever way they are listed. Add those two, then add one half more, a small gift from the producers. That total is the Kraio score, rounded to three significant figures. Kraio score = 21.0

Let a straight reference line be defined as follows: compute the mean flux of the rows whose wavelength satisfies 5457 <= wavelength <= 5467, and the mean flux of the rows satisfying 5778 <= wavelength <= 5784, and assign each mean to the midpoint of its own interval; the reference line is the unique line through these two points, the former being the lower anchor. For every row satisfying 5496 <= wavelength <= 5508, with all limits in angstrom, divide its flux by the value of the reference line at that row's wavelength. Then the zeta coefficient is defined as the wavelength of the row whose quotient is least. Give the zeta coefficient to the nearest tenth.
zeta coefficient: 5504.0 angstrom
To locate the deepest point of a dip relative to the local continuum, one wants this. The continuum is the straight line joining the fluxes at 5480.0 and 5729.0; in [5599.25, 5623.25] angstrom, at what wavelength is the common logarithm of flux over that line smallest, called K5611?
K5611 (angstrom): 5600.0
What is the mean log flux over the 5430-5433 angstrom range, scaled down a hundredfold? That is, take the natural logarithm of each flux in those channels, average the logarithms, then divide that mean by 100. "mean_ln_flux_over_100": 0.0301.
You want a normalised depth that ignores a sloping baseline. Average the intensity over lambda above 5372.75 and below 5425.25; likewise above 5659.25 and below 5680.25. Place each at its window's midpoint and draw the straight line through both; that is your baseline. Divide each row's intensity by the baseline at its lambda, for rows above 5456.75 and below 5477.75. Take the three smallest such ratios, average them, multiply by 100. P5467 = 98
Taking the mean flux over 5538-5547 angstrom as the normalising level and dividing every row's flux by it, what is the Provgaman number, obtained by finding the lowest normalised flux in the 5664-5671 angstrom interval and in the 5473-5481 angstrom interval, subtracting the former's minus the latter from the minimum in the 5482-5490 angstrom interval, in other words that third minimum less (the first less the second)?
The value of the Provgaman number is 0.93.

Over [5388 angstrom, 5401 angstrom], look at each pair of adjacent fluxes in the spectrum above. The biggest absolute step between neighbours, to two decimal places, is 0.20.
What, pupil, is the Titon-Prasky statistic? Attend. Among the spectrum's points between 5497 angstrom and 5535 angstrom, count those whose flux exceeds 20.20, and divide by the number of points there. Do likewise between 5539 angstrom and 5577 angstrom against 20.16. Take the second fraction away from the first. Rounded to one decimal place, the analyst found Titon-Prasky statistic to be 0.0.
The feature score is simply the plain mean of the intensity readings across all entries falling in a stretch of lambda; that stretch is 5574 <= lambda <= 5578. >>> 20.1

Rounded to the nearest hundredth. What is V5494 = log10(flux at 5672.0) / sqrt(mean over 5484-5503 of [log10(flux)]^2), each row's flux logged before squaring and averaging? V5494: 1.01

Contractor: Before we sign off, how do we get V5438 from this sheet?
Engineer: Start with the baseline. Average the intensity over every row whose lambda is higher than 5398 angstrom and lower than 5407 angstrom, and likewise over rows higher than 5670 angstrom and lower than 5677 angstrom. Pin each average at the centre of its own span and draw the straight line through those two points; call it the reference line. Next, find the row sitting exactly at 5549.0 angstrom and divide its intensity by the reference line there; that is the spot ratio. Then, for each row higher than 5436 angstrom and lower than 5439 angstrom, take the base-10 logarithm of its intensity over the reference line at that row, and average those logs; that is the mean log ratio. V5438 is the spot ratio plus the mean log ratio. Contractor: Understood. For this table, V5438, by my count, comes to 1.02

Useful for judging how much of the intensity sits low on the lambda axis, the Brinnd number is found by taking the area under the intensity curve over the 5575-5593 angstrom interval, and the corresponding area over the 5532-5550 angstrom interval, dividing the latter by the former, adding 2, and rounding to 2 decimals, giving 2.98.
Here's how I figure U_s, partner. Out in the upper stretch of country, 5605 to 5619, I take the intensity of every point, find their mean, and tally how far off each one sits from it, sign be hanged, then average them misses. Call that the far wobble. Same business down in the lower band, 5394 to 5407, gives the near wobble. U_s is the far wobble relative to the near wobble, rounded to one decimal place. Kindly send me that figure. 29.5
